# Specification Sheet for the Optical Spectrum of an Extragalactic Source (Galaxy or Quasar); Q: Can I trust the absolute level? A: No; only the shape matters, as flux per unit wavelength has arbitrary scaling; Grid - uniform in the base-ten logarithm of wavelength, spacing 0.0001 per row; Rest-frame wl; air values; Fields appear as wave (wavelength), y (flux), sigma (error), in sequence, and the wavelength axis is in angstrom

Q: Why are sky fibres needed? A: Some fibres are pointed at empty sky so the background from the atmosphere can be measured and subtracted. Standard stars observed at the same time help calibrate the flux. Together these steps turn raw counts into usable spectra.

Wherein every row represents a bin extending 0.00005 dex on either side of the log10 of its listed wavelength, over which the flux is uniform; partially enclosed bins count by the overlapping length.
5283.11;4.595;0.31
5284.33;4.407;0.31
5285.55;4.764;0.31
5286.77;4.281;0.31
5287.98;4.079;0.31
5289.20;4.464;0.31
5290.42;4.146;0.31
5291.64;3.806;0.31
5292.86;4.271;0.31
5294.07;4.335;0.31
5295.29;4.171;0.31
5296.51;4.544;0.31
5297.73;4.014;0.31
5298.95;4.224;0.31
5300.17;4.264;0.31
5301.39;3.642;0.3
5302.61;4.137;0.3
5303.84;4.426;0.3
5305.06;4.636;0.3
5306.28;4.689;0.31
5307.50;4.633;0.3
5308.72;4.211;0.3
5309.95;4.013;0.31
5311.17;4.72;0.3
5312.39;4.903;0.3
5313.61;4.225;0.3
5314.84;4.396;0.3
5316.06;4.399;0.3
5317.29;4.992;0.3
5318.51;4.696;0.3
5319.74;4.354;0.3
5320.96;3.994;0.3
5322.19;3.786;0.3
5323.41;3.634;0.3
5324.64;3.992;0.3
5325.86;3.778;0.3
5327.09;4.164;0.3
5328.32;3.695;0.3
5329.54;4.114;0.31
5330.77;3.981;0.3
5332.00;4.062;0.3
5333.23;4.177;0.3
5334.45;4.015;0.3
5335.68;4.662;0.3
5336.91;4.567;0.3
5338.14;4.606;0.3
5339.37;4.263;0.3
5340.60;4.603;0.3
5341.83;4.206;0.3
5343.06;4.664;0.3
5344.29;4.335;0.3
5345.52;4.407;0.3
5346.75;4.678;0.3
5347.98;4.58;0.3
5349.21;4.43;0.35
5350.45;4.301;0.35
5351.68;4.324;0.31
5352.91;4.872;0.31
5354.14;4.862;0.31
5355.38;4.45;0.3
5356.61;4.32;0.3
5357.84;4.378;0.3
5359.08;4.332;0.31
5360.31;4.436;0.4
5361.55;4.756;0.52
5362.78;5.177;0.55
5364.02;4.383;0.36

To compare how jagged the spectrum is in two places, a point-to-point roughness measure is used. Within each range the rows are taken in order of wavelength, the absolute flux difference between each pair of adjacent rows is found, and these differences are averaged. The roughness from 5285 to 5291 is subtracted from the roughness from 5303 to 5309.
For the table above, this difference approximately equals -0.162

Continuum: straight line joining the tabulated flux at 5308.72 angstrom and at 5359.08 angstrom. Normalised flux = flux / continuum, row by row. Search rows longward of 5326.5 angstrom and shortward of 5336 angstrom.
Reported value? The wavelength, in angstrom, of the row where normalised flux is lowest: 5328.32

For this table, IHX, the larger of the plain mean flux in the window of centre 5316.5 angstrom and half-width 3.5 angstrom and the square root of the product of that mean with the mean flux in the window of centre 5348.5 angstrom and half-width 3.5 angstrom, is 4.51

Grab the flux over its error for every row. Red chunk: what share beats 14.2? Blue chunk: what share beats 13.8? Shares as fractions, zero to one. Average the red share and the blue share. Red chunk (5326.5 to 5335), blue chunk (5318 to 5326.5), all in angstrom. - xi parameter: 0.14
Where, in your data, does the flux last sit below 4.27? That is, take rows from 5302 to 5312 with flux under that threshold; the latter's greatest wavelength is 5309.95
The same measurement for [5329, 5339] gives 5334.45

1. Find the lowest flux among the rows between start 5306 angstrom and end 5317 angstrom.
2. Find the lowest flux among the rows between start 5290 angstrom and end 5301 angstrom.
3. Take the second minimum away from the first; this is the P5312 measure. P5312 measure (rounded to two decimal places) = 0.21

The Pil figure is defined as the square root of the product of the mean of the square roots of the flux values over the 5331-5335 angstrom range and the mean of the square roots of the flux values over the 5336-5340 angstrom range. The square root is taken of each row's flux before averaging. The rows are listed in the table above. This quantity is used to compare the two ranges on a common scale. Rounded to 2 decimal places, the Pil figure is 2.07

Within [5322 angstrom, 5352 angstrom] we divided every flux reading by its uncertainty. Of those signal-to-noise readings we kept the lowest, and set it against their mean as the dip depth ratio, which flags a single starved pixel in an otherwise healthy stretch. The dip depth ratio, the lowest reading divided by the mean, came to 0.87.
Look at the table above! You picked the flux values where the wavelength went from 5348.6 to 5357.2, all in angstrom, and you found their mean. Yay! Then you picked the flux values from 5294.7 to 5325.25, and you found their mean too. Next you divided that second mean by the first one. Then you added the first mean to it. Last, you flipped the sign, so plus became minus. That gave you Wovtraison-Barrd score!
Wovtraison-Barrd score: -5.46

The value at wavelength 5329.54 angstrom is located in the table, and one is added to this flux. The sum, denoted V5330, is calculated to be 5.11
